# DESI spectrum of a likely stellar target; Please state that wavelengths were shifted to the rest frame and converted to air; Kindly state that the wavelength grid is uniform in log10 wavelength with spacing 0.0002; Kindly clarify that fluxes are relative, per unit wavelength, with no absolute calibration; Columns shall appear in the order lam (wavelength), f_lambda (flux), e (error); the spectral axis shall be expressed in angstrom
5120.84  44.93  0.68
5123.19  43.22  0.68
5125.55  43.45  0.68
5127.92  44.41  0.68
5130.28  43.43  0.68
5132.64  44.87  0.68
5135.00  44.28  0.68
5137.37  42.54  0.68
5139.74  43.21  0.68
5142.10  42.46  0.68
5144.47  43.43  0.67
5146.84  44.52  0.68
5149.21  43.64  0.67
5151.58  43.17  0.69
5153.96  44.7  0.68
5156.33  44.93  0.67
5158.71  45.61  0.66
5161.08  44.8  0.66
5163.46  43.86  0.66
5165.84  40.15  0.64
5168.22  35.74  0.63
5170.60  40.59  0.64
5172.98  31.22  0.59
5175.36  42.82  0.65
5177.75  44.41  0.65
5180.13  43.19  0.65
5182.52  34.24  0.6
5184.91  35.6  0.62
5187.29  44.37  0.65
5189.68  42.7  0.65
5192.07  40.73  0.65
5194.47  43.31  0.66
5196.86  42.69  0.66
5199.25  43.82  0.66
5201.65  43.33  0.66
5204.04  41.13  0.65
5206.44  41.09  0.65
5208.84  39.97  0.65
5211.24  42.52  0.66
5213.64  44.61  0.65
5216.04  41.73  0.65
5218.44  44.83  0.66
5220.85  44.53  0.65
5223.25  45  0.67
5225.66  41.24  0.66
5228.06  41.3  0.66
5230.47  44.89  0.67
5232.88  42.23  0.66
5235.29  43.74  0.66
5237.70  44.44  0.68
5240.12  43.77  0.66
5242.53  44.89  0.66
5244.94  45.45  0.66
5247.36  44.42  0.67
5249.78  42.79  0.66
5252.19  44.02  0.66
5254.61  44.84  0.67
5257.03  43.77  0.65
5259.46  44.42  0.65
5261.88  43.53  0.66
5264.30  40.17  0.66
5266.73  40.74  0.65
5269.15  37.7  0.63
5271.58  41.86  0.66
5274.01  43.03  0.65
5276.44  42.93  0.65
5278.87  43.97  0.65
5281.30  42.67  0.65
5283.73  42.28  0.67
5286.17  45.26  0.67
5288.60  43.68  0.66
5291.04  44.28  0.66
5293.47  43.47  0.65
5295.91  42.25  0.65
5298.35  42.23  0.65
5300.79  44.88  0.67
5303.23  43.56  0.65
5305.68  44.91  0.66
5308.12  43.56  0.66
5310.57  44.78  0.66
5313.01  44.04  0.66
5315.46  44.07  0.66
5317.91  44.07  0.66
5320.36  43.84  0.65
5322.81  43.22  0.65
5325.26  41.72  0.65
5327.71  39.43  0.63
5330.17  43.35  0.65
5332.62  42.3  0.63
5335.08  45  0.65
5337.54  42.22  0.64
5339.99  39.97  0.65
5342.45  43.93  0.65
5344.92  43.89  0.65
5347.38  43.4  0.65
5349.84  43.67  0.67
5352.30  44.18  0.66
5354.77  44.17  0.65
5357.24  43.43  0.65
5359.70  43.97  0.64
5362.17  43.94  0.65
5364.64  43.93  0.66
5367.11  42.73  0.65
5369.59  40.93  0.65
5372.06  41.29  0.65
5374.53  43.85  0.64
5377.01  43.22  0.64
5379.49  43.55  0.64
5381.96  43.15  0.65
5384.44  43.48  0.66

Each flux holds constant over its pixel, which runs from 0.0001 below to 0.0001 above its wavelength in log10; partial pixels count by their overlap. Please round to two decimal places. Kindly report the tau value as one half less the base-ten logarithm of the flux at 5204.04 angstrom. -1.11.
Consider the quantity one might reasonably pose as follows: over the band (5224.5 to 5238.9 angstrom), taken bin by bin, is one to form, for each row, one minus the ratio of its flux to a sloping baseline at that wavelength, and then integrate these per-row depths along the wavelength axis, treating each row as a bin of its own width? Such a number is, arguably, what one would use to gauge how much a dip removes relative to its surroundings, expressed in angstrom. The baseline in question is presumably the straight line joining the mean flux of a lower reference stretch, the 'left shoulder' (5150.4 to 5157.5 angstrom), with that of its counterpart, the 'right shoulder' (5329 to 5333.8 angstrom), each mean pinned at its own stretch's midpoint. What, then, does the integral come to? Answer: 0.22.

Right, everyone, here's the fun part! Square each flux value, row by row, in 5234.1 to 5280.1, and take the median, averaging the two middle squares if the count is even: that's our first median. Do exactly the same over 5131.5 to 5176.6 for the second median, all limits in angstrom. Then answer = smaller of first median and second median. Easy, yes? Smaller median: 1886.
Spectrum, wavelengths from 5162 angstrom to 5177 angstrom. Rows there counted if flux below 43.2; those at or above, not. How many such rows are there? 5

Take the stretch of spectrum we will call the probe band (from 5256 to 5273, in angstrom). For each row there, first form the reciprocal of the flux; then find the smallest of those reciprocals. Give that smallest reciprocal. 0.0225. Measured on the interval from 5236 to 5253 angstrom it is 0.0220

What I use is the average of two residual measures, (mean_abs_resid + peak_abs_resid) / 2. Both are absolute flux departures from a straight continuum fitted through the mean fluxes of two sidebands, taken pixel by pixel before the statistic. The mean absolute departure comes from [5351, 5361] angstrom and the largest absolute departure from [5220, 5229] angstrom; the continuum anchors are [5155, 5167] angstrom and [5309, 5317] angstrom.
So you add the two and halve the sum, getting 1.6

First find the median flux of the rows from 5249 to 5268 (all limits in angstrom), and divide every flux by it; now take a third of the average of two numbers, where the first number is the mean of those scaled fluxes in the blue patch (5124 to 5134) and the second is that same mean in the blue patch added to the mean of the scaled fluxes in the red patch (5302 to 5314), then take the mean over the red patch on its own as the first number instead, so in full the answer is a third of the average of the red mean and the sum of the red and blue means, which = 0.505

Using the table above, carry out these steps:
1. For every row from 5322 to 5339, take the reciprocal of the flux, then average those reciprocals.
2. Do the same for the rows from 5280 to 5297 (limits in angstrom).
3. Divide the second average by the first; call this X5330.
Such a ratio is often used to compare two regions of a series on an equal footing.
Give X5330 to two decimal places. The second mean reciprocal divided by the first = 0.98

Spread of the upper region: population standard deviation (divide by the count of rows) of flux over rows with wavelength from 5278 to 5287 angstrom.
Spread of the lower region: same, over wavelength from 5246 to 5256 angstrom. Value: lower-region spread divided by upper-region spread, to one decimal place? 0.7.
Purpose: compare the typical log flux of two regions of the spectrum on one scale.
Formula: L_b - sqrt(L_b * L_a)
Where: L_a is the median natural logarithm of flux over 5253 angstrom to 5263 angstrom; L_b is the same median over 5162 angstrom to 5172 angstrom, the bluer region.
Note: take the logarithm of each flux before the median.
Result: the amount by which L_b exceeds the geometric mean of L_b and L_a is -0.044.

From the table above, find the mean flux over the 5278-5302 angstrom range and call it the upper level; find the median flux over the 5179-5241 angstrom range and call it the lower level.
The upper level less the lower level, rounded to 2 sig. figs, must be 0.55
